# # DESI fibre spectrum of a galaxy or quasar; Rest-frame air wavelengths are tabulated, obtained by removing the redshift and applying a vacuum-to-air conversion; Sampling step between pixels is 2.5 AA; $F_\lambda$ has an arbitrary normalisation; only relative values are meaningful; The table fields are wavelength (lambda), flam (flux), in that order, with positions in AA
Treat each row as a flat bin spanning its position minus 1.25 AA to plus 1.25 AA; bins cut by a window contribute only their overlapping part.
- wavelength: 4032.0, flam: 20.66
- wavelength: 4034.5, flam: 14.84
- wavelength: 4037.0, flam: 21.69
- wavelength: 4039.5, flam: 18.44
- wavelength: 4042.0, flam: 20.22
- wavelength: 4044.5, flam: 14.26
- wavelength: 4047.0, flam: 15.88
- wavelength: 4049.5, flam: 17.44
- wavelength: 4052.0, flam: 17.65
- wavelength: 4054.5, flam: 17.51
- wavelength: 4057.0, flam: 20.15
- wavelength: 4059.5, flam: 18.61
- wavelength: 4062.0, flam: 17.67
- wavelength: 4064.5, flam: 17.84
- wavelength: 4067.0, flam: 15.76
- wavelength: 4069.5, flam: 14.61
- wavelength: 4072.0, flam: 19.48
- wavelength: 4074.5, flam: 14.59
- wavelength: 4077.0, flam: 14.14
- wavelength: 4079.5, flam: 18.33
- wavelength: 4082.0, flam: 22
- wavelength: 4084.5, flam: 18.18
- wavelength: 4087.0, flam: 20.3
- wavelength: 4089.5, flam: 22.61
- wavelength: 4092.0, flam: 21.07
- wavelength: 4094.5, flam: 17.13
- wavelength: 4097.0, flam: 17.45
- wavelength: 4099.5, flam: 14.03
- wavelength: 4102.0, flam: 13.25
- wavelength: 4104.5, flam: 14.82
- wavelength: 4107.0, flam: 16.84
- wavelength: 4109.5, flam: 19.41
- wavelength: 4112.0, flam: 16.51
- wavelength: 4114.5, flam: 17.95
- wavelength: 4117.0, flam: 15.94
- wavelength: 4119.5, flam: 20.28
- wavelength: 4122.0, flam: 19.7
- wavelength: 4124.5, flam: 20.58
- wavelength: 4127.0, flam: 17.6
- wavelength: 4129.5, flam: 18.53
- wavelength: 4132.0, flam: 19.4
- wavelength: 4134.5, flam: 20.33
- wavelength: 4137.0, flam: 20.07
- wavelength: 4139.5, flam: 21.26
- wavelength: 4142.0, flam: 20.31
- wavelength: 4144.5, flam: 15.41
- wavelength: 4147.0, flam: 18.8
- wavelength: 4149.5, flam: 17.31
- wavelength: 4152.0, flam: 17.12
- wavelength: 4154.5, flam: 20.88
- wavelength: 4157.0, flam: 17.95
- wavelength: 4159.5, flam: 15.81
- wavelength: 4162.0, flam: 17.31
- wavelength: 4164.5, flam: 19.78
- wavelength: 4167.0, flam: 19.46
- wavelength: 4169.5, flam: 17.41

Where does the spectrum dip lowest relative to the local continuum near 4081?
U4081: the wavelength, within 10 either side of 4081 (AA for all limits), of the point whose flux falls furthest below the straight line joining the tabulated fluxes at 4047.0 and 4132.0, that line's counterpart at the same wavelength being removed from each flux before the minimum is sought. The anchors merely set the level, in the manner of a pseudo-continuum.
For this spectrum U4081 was 4077.0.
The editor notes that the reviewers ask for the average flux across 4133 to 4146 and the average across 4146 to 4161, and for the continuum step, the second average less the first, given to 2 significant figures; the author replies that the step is -1.5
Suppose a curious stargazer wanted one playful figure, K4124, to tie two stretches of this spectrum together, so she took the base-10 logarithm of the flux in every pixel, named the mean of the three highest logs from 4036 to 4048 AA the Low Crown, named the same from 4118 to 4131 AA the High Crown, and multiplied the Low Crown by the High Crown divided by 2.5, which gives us 0.680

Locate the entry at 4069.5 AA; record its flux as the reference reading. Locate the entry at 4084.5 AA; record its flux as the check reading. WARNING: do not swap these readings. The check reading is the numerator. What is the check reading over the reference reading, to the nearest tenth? 1.2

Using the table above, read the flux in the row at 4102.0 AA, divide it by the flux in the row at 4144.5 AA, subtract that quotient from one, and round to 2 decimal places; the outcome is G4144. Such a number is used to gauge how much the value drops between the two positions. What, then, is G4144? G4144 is 0.14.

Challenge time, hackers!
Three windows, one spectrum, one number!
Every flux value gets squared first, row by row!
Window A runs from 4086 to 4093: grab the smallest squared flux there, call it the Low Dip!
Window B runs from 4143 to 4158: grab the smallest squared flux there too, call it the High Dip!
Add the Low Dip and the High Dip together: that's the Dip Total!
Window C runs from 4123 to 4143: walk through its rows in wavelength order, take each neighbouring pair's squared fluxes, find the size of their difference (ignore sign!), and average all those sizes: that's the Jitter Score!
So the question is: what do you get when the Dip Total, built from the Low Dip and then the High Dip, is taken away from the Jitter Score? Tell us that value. -604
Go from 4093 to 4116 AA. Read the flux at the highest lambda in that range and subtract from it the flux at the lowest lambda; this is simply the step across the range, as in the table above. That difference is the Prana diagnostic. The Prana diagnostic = 0.8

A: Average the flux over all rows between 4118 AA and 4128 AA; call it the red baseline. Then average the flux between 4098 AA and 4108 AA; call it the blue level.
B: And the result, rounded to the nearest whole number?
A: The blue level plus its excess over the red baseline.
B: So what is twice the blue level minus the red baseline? 10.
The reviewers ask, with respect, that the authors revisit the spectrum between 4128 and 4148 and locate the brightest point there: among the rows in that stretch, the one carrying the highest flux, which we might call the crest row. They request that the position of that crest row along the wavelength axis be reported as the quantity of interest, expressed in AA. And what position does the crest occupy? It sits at 4139.5 AA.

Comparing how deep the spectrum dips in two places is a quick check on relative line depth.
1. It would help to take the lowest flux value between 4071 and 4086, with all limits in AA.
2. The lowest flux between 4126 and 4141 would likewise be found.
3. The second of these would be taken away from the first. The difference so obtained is -3.5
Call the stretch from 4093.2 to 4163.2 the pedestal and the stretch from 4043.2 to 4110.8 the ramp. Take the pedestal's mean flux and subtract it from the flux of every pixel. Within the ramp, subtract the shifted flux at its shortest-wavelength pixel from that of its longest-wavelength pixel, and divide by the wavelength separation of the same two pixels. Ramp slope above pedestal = 0.08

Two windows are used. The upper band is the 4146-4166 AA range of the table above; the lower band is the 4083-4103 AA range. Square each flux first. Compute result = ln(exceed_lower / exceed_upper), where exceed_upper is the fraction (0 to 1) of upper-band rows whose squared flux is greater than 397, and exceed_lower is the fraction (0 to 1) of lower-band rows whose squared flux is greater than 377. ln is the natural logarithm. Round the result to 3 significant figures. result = 1.10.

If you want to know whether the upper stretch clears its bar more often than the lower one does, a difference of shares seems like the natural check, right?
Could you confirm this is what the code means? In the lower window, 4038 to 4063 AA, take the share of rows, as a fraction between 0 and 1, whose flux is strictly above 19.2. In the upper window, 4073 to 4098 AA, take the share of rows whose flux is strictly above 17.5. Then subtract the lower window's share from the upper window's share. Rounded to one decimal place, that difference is 0.4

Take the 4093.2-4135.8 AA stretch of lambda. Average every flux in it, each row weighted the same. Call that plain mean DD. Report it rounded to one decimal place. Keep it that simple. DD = 17.6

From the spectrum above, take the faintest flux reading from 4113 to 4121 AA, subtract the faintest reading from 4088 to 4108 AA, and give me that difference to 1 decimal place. 2.7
